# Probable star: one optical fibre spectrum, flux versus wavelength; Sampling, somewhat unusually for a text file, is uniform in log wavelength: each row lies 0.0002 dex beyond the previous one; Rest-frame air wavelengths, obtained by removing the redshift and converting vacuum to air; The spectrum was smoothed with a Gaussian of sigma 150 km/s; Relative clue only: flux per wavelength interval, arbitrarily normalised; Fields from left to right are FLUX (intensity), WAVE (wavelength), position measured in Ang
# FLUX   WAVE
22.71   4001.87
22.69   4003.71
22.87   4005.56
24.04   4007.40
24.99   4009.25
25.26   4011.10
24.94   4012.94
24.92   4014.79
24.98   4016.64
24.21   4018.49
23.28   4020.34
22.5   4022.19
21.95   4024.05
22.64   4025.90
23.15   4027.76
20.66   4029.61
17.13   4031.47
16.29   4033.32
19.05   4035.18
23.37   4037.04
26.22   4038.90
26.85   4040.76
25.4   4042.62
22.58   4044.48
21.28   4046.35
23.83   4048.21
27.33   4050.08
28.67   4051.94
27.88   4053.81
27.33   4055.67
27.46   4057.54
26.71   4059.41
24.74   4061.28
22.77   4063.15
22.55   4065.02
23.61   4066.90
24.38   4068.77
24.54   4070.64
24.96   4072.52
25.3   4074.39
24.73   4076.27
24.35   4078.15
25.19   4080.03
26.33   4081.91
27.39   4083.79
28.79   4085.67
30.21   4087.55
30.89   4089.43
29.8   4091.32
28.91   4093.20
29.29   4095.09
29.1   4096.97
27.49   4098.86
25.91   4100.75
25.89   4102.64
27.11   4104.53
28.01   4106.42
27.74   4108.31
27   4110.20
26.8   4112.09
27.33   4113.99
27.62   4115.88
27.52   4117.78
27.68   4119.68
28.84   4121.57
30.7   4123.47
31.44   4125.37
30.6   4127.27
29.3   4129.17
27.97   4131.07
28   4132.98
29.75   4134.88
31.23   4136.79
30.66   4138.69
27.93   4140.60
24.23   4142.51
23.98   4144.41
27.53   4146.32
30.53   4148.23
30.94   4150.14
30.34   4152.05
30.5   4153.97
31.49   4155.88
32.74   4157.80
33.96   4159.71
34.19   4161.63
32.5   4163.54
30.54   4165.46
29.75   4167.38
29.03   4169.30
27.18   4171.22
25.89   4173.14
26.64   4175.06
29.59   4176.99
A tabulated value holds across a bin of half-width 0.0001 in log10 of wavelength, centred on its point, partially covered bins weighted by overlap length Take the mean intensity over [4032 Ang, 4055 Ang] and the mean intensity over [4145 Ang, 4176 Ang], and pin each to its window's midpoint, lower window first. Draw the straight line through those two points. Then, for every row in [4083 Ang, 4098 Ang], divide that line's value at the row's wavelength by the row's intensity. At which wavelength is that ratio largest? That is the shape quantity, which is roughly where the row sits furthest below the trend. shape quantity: 4083.79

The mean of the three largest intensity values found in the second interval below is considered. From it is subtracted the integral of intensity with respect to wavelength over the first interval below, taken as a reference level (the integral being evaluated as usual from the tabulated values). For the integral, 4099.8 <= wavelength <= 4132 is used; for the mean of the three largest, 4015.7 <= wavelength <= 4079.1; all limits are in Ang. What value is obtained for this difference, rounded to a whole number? -877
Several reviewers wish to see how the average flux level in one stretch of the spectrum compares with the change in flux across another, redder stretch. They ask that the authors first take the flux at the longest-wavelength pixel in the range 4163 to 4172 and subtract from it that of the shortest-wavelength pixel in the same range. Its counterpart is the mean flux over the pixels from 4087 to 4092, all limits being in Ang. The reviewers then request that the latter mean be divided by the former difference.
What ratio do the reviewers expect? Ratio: -6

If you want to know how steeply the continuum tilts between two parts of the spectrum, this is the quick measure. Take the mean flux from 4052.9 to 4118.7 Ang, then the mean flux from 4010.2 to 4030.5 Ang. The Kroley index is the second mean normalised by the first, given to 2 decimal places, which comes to 0.88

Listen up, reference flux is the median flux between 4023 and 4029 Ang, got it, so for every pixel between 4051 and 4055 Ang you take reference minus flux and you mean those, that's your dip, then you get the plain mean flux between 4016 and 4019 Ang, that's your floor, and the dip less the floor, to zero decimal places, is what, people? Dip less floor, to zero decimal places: -30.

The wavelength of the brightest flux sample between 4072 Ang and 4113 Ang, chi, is 4089.43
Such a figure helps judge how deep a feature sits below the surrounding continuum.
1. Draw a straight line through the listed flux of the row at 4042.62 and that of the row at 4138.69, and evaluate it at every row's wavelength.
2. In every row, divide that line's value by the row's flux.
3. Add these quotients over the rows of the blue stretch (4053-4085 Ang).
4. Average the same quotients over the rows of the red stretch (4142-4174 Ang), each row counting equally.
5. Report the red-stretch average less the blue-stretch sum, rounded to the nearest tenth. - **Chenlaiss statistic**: -17.0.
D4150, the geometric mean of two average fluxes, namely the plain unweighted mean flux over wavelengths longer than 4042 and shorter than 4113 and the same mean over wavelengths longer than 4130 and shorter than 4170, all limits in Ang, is 28.1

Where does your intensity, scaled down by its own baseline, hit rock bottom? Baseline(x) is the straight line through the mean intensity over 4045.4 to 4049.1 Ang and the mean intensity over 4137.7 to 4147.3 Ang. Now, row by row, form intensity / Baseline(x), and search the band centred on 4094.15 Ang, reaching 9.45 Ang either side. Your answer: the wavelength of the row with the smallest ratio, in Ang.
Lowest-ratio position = 4102.64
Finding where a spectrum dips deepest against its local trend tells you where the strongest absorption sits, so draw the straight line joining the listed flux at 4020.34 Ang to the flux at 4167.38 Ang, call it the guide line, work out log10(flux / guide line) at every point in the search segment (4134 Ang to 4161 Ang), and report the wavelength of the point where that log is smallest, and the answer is 4144.41 Ang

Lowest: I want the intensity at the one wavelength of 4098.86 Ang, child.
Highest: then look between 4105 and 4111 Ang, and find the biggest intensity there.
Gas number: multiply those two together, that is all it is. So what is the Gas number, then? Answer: 770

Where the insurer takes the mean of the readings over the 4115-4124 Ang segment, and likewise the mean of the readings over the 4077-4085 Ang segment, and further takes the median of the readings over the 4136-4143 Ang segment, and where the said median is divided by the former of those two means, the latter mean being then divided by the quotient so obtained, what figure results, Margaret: 25.1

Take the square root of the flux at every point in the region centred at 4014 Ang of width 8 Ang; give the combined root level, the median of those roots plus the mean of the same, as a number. 10.0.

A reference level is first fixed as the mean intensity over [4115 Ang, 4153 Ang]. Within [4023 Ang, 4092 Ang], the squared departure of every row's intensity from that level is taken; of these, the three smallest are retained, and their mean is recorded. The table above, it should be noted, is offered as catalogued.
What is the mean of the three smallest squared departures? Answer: 0.3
